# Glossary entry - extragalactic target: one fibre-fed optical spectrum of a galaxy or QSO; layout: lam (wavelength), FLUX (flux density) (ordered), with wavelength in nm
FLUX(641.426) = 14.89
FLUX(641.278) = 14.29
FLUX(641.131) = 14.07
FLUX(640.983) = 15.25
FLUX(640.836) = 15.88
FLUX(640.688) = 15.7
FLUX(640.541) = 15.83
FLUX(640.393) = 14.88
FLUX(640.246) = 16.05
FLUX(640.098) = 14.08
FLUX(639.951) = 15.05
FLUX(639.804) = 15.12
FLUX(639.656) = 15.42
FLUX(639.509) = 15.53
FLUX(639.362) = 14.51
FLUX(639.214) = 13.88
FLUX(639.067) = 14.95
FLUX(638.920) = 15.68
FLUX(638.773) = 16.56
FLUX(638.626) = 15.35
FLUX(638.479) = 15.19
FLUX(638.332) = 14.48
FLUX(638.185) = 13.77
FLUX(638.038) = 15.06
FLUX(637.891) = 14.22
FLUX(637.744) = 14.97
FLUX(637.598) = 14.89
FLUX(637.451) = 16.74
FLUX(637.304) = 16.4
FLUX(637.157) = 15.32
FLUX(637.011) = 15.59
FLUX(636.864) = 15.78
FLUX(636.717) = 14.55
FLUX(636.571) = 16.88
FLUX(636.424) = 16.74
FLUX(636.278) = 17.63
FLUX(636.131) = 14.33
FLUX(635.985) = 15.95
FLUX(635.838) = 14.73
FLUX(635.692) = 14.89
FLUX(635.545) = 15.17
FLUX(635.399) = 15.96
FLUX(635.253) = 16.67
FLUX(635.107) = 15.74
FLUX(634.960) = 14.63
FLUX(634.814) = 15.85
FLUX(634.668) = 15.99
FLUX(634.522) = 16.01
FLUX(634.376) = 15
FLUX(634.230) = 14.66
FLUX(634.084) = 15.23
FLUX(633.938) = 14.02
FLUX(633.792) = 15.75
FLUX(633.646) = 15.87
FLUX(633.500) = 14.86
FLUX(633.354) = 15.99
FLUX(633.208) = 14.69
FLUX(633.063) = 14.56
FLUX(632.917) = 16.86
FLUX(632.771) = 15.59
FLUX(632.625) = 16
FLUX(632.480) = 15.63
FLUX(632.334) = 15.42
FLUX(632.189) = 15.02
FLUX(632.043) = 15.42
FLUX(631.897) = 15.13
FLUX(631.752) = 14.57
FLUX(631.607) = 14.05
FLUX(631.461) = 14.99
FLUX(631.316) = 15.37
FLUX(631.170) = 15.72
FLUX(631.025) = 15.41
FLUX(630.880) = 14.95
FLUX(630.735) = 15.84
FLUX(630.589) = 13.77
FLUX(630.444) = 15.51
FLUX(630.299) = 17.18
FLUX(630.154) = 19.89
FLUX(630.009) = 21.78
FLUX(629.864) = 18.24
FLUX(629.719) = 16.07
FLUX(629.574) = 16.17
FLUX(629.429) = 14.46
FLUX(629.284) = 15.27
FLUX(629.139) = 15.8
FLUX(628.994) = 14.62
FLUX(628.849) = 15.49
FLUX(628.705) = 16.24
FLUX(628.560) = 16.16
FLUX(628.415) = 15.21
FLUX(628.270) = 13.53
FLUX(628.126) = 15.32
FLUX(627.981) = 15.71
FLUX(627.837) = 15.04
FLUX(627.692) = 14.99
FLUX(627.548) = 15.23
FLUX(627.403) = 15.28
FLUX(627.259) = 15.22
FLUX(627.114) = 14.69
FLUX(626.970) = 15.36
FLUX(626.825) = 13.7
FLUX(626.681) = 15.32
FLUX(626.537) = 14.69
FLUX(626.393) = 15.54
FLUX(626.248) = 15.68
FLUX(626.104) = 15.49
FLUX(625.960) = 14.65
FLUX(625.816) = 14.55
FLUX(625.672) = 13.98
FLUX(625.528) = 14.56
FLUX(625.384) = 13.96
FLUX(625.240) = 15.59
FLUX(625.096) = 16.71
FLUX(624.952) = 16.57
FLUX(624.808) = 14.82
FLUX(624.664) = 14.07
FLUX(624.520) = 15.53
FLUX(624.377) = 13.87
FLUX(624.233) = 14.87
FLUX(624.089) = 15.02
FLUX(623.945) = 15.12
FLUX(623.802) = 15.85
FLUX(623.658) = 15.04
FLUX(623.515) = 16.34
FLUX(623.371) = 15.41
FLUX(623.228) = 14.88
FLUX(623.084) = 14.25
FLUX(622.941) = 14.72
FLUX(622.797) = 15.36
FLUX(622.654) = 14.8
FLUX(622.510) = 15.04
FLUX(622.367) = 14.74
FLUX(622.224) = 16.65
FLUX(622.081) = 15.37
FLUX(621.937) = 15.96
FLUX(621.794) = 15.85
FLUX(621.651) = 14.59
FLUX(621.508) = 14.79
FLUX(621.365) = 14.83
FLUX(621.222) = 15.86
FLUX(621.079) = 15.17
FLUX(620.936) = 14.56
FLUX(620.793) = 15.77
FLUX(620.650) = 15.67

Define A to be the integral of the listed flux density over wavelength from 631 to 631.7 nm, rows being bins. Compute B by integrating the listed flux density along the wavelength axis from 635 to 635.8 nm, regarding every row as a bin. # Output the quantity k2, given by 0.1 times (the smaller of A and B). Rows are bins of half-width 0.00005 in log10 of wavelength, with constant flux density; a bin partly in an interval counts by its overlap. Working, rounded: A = 10.5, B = 12.48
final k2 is 1.055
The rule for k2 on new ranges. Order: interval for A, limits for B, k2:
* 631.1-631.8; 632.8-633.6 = 1.046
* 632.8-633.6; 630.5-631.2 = 1.058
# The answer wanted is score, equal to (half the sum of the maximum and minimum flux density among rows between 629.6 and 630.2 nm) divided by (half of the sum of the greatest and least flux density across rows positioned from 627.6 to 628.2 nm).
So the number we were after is 1.23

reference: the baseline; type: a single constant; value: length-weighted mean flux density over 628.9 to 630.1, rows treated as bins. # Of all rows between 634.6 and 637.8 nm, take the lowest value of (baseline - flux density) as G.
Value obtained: -1.05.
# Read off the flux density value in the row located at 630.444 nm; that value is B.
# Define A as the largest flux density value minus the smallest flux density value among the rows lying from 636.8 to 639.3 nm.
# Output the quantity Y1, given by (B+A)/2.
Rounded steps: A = 2.97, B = 15.51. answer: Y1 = 9.24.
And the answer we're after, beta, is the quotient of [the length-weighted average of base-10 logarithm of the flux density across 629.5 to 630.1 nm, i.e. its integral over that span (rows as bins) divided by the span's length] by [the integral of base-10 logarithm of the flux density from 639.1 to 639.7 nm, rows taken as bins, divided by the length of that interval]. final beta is 1.07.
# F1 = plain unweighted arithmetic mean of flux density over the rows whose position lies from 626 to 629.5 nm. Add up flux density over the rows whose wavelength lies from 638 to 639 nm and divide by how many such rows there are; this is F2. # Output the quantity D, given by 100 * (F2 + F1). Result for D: 3032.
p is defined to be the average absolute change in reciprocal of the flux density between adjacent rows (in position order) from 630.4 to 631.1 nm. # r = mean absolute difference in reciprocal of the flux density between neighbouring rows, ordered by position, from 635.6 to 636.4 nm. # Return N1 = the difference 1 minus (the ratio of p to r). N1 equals 0.1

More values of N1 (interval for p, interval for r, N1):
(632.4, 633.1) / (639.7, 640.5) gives 0.1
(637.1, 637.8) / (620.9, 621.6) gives -0.3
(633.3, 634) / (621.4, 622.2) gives -0.9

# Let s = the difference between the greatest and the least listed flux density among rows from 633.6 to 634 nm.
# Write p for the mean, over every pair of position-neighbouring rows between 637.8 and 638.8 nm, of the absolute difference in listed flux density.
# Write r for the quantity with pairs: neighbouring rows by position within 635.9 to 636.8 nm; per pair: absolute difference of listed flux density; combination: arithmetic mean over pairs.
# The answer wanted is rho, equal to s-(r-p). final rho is 1.0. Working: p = 0.82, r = 1.7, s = 1.85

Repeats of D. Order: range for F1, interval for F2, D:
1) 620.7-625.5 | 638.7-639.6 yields 3040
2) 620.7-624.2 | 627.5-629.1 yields 3048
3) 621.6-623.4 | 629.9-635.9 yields 3082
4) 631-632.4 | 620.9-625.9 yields 3023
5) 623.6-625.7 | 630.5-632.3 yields 3006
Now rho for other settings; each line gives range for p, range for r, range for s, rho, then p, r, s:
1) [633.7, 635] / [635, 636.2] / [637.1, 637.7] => 1.8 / 0.78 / 0.8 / 1.85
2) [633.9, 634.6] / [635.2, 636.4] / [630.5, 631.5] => 1.7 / 0.78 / 1.2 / 2.07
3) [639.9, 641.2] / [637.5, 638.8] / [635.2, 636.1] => 2.1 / 0.90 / 0.7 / 1.94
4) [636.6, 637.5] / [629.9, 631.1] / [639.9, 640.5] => 1.0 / 0.62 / 1.6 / 1.97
